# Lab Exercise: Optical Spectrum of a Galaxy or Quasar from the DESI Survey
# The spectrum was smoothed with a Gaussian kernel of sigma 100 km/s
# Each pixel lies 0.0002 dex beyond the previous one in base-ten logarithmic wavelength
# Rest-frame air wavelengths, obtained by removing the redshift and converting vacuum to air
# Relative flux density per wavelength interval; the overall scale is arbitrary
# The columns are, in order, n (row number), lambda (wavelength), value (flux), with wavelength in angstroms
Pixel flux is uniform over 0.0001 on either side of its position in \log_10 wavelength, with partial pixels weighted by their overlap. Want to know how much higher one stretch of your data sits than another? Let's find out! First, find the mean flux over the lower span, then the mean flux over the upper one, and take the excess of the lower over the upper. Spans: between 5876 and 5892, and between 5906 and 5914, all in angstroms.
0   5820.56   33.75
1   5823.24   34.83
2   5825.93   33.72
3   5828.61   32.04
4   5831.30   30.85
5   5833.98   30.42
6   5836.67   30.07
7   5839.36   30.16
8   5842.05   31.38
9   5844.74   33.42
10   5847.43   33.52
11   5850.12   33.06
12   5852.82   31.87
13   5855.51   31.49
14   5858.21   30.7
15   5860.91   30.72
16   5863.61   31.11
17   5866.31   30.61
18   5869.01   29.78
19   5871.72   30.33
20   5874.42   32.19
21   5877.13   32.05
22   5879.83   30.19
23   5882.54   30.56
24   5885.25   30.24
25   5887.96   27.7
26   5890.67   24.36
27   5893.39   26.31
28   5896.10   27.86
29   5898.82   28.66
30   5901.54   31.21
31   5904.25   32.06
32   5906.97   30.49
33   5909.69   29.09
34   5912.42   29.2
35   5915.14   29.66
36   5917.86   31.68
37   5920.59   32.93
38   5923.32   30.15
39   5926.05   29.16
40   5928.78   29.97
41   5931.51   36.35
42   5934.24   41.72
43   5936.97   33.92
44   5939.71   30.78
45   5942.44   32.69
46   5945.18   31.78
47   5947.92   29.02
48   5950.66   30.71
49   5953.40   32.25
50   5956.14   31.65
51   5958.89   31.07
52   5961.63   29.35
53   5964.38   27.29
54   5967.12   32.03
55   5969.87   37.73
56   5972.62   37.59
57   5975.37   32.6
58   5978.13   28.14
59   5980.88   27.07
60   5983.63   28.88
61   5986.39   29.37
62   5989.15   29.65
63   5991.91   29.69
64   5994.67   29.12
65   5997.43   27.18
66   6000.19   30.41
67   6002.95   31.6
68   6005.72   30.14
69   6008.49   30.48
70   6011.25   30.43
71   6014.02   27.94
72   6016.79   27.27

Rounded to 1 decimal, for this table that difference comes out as -0.4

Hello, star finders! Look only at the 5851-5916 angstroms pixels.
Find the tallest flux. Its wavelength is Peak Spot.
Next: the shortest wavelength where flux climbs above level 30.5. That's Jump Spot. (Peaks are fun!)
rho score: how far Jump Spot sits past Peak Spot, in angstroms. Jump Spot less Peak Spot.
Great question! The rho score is -21.6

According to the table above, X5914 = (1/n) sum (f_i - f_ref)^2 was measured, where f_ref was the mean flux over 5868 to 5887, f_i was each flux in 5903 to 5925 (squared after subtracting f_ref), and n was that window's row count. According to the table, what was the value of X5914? 2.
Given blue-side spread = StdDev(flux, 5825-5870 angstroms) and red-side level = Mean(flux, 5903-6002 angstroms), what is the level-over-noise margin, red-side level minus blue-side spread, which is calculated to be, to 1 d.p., 29.9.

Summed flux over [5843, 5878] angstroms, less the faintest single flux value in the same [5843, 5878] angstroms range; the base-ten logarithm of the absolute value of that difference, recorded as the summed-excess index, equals 2.58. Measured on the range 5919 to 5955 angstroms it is 2.59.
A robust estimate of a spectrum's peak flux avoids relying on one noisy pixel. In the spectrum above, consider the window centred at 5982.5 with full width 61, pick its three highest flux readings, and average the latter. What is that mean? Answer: 36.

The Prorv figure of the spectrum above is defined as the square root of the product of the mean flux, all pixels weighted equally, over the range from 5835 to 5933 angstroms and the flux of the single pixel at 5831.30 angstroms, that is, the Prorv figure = 30.7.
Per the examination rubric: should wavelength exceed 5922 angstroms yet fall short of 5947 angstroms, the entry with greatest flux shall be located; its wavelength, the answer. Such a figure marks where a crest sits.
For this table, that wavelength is 5934.24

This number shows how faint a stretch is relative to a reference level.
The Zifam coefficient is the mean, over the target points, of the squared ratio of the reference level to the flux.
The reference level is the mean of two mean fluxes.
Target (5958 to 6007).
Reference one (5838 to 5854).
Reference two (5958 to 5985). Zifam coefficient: 1.11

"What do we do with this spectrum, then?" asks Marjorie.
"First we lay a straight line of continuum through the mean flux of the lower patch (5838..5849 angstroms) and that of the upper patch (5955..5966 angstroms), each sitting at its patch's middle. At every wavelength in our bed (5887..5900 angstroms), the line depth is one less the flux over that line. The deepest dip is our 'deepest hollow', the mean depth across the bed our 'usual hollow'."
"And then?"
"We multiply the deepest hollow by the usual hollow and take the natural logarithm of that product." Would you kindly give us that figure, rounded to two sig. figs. -3.5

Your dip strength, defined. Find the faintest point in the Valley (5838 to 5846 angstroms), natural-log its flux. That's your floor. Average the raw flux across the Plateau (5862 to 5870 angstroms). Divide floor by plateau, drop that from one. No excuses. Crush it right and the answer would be 0.888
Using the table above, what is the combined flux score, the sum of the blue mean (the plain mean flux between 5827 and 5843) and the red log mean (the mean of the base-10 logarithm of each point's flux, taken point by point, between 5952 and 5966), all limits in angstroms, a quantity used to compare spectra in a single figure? 32.3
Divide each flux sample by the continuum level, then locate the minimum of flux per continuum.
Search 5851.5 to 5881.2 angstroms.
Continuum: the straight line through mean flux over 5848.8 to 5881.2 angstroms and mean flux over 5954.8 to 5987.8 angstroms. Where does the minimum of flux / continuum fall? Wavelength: 5869.01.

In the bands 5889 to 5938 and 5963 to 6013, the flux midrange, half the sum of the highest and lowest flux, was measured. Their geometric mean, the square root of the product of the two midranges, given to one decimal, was 32.7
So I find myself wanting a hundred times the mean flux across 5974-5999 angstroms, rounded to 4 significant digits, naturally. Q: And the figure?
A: 2908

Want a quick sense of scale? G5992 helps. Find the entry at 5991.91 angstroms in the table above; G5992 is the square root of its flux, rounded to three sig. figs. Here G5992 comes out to 5.45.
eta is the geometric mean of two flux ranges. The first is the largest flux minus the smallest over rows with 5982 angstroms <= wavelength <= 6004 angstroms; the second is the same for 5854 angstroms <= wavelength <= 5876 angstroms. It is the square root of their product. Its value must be 3.3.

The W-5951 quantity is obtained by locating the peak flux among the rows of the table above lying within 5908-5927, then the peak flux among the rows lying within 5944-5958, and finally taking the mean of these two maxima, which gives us 32.6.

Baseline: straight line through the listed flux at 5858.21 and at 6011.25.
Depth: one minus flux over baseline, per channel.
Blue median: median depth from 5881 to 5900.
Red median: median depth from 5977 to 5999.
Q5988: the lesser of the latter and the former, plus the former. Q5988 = 0.139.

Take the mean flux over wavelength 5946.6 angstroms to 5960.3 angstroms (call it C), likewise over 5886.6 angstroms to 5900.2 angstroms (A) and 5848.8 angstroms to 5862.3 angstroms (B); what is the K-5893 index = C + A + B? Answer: 89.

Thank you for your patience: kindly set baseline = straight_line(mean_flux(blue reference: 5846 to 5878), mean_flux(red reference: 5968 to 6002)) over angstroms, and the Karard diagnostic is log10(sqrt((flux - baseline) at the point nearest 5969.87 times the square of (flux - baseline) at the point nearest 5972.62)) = 1.3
